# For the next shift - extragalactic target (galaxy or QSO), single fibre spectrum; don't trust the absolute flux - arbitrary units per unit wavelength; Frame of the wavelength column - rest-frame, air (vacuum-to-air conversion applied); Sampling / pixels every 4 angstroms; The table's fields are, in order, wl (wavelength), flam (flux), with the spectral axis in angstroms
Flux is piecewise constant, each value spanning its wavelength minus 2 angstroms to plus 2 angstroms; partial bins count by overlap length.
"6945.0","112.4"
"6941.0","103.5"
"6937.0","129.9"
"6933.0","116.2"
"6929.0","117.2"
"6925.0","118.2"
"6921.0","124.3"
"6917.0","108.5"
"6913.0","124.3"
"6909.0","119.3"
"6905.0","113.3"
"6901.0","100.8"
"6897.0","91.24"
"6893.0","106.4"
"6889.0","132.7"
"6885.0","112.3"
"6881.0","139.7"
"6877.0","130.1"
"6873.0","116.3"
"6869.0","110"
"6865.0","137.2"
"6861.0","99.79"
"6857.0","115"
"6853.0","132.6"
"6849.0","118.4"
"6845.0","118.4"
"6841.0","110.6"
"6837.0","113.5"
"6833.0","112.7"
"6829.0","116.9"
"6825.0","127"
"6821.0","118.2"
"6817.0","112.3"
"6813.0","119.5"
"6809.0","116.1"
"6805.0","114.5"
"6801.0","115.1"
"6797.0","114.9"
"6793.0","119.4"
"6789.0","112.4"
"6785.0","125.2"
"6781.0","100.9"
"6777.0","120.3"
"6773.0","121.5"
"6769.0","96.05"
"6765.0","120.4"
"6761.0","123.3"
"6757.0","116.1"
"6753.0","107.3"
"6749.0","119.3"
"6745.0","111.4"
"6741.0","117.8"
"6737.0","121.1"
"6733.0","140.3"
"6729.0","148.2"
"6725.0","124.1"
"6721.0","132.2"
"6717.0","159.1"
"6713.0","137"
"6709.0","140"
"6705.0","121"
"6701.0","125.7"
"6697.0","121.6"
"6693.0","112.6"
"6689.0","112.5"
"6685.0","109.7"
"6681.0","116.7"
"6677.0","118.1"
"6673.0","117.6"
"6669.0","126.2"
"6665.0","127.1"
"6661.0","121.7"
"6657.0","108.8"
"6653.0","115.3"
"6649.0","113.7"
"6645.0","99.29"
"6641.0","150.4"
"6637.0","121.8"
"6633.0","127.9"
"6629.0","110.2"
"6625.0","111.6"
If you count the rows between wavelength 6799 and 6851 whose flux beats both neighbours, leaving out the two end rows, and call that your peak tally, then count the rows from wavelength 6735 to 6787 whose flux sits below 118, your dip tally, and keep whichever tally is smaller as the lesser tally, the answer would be 3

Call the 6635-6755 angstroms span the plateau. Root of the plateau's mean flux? 11.1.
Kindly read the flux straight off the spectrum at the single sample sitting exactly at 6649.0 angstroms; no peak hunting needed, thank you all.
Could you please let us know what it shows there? 113.7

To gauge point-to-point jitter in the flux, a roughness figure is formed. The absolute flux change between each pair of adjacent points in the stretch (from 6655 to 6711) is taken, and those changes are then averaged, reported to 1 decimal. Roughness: 5.9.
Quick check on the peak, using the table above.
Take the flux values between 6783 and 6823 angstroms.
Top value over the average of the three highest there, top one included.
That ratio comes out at 1.03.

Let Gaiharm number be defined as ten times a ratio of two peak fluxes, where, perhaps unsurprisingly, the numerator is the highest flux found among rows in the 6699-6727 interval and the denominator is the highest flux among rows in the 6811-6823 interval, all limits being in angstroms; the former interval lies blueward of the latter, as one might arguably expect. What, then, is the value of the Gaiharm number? 13.3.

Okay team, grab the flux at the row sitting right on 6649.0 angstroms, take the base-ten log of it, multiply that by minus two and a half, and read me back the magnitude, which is -5.14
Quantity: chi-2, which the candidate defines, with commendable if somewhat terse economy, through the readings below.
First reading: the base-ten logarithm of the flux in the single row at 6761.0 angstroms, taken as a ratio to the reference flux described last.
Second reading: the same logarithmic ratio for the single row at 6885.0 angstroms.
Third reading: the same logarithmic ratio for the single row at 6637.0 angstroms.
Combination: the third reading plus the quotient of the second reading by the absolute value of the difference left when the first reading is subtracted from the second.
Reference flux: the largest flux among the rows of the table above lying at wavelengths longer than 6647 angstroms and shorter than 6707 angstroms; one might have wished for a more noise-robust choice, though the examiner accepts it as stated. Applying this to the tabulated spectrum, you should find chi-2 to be -1.34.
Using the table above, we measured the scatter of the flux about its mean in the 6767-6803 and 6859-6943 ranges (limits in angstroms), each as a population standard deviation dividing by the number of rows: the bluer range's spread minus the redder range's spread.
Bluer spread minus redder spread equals -3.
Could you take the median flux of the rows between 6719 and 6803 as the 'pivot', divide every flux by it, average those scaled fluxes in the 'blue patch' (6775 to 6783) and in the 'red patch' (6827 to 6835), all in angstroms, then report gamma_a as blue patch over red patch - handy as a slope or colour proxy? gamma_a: 0.96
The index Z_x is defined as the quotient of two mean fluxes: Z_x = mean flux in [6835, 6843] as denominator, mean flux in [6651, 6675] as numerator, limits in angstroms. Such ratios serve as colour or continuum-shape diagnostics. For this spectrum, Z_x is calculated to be 1.066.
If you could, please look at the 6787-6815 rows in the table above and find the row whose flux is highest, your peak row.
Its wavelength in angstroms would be 6813.0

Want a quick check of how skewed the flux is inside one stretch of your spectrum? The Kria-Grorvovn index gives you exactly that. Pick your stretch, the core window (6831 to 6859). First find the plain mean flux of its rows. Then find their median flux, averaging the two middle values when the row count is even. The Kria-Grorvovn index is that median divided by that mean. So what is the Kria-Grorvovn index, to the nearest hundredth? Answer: 0.98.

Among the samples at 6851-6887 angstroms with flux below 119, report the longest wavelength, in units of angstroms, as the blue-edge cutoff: 6885.0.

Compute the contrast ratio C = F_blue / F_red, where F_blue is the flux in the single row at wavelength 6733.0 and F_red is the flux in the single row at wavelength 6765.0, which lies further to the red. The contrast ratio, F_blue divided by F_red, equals 1.17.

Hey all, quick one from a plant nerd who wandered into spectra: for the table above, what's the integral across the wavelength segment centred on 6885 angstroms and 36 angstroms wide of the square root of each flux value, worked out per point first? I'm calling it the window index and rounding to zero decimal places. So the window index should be 386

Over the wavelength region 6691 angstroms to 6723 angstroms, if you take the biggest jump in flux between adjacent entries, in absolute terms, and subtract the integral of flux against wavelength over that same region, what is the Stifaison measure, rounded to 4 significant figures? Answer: -4170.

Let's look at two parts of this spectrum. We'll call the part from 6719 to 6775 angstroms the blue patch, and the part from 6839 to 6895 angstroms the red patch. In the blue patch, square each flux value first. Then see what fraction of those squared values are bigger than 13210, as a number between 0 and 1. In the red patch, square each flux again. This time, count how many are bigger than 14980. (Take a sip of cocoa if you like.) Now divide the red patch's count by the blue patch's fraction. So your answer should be 6.4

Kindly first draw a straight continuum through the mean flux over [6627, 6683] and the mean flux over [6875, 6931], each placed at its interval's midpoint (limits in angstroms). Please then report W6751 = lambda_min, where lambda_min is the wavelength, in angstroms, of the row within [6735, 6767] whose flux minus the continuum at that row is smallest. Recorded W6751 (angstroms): 6753.0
